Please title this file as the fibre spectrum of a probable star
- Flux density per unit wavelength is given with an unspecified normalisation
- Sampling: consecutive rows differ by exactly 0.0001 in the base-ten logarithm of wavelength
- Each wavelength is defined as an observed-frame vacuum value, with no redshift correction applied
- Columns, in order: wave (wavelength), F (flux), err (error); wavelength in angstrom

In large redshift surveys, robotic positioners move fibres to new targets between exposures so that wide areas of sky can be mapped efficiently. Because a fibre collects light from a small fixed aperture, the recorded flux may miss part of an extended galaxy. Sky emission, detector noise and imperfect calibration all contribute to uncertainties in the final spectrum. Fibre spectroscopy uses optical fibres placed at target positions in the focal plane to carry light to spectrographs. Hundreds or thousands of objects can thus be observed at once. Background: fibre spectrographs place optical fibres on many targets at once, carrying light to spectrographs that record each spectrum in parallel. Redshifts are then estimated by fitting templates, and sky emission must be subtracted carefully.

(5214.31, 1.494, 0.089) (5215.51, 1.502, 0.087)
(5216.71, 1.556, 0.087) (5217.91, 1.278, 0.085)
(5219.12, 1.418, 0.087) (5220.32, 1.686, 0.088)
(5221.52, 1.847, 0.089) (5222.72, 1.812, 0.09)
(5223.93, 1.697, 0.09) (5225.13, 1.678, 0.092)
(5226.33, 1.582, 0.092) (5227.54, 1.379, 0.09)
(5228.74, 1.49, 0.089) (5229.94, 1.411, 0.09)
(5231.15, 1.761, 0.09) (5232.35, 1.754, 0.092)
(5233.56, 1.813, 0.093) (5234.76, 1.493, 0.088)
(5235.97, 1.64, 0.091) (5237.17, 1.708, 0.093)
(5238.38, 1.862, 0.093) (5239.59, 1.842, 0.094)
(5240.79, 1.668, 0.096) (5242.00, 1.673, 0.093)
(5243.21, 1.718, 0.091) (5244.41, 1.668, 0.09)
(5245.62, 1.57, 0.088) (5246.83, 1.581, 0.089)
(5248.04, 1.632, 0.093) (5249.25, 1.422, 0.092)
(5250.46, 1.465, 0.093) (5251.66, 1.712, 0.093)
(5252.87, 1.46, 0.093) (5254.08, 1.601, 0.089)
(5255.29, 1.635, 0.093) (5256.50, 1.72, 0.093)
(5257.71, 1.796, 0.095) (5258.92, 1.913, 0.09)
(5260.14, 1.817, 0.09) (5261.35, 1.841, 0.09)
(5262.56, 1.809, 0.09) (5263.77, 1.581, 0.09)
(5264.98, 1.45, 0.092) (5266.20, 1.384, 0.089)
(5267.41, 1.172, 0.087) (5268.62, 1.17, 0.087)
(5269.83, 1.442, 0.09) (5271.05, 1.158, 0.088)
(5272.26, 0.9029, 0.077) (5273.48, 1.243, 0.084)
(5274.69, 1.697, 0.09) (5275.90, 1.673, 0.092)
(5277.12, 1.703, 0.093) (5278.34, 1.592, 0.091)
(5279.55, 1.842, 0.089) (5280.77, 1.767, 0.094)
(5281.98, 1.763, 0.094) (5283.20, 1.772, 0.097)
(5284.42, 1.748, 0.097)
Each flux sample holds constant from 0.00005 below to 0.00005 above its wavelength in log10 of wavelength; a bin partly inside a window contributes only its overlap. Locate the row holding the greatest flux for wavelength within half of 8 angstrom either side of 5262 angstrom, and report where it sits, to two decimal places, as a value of 5258.92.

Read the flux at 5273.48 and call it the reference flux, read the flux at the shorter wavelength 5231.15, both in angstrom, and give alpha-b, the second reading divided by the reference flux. 1.4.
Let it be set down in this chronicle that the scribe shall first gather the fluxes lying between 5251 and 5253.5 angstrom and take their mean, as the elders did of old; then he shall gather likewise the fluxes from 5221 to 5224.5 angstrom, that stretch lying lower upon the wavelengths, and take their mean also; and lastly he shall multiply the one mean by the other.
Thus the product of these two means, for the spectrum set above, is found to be 2.83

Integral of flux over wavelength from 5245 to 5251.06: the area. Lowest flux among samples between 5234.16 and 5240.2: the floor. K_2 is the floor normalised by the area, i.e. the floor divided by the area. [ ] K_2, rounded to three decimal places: 0.161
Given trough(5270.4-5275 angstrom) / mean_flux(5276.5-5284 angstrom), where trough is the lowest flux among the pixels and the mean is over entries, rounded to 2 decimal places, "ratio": 0.52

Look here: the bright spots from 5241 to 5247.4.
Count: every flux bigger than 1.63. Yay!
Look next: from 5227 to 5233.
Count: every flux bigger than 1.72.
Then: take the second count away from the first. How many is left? 1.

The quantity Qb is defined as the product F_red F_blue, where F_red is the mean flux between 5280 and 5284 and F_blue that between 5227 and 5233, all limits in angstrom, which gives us 2.76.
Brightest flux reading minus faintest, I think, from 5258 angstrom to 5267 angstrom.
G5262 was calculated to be 0.53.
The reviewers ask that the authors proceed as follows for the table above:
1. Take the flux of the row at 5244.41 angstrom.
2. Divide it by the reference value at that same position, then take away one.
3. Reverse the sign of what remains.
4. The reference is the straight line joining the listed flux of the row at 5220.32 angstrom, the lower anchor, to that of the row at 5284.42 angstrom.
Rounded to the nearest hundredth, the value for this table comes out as 0.02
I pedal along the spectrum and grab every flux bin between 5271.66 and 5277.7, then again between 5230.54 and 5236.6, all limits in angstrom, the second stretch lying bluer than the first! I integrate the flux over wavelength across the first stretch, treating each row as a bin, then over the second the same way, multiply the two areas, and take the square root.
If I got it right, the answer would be 9.5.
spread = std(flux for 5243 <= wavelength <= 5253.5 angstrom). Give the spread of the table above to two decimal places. 0.11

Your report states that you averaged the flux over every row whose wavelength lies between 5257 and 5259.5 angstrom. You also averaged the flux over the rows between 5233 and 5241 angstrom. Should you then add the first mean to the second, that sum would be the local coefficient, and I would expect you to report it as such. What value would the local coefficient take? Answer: 3.57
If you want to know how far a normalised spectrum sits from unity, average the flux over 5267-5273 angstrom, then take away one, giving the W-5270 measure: 0.17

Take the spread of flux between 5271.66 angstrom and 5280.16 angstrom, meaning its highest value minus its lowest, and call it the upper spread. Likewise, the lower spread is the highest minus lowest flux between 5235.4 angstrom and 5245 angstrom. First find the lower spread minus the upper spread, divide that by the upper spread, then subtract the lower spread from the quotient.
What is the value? -1.0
